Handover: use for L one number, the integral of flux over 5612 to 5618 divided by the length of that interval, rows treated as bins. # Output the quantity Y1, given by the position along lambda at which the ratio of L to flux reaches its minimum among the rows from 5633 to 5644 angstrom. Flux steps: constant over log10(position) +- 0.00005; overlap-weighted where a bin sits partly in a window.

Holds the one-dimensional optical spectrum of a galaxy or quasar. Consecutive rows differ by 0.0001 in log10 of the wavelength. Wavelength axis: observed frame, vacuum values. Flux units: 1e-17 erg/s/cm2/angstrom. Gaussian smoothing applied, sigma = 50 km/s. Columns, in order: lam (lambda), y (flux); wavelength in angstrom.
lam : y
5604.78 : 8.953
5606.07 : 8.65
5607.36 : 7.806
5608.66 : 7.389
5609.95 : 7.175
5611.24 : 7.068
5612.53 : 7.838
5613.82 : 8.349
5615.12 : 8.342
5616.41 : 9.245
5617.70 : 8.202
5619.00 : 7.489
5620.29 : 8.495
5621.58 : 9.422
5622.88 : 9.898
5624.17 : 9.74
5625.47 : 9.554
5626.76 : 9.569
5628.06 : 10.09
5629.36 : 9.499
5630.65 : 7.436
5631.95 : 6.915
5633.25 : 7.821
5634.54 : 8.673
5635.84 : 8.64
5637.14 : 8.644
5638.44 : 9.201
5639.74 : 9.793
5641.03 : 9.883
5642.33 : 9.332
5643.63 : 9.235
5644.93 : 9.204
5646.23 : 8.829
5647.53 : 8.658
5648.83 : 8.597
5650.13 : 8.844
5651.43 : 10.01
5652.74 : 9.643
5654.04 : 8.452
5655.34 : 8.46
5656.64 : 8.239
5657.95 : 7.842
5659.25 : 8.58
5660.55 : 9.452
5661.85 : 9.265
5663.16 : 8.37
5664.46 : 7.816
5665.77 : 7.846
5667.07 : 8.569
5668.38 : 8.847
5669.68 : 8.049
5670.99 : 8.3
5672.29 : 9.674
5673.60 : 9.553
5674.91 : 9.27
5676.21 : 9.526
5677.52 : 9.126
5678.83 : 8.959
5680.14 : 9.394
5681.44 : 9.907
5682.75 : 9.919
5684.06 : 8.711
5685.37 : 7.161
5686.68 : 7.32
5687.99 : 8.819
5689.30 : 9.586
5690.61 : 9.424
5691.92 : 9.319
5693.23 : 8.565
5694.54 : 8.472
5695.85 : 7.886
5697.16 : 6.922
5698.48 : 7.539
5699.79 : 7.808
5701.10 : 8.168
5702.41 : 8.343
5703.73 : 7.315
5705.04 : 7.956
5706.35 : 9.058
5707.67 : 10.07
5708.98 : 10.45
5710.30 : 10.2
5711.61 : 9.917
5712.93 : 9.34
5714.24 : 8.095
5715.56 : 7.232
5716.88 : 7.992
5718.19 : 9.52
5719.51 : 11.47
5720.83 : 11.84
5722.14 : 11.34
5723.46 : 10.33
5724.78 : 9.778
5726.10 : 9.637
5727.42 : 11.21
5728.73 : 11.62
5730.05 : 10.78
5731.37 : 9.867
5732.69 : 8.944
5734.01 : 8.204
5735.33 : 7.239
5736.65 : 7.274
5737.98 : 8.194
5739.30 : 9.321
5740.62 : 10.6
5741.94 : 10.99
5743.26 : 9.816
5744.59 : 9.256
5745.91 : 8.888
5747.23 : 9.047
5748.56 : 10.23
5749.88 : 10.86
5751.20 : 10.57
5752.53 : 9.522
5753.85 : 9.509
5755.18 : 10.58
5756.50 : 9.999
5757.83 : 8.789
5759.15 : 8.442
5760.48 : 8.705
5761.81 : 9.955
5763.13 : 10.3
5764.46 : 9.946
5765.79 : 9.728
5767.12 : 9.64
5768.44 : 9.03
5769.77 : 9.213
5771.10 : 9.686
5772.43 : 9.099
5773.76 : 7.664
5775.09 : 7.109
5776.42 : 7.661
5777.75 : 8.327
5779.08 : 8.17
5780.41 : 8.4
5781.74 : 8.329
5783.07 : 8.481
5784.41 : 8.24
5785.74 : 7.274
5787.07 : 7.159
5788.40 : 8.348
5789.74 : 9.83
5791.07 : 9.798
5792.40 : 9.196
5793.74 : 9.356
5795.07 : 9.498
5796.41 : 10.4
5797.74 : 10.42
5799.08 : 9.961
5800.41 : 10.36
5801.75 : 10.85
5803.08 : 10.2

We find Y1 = 5641.03 angstrom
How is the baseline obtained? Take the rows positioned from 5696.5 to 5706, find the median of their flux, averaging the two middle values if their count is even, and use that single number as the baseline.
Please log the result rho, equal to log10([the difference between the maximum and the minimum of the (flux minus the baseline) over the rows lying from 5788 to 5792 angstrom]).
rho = 0.17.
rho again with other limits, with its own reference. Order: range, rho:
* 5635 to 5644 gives 0.09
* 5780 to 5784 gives -0.82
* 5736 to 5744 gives 0.57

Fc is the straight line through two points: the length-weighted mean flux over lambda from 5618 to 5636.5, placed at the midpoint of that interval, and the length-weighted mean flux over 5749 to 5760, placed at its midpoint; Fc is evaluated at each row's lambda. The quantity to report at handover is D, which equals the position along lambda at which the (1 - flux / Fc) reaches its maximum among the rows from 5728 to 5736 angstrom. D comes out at 5735.33 angstrom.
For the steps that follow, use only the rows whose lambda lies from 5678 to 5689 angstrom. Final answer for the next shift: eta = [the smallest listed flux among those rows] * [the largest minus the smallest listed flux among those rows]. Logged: 20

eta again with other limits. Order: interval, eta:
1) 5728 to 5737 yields 32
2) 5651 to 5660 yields 17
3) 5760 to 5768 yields 14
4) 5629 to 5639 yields 18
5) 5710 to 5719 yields 21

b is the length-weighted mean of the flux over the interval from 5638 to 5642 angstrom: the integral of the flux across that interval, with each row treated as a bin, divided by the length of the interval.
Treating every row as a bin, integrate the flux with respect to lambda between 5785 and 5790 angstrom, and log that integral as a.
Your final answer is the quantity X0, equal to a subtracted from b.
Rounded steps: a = 40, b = 9.6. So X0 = -30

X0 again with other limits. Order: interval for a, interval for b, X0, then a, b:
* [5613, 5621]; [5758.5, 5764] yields -57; 67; 9.4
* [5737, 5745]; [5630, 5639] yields -69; 77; 8.2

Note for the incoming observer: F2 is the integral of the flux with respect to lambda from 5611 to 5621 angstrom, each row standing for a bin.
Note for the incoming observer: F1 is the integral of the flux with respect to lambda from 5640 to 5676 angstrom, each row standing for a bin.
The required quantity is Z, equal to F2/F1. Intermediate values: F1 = 319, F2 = 82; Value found 0.3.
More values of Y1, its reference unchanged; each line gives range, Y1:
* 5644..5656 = 5651.43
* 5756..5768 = 5763.13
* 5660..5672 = 5660.55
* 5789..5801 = 5797.74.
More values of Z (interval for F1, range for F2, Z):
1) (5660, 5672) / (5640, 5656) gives 1.4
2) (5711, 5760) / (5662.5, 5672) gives 0.2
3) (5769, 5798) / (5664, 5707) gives 1.5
